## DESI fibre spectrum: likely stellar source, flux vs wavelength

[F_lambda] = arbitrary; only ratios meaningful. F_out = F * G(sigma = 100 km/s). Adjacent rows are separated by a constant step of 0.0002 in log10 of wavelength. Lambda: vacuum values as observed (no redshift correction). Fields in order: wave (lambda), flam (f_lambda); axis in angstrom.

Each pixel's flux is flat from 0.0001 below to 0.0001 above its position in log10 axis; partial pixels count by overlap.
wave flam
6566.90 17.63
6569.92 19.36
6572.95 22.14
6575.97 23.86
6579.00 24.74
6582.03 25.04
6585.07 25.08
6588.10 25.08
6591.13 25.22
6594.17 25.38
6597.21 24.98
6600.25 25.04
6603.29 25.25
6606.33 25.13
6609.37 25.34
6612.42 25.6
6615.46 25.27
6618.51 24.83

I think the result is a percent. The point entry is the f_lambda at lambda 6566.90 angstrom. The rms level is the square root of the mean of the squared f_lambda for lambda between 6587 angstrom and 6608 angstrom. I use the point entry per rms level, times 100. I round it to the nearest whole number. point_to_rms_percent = 70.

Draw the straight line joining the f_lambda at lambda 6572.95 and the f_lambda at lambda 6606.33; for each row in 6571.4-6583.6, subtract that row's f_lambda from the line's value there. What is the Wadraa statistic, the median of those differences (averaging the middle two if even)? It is -1.8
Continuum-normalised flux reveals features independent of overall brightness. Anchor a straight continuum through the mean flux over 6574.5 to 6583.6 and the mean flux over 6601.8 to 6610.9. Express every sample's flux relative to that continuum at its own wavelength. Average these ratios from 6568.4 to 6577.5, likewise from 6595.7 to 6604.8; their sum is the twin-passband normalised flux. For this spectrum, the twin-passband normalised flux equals 1.89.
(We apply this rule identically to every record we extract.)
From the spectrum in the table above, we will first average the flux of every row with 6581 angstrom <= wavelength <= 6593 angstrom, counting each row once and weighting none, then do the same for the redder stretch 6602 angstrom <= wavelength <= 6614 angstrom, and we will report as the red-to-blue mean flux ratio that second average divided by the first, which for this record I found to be 1.01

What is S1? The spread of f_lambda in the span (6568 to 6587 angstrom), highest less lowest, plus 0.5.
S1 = 6.2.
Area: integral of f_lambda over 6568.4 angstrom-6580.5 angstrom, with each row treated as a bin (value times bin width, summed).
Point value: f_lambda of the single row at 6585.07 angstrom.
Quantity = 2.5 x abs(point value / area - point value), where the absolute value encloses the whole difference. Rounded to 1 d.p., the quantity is 62.5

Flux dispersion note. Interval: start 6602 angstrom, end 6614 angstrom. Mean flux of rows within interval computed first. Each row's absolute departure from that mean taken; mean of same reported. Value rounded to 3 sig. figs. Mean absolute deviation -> 0.140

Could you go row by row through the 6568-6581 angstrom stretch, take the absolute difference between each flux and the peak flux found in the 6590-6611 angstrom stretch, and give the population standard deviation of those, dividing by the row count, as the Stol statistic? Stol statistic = 2.1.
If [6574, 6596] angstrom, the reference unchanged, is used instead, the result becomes 0.5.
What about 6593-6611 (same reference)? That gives 0.1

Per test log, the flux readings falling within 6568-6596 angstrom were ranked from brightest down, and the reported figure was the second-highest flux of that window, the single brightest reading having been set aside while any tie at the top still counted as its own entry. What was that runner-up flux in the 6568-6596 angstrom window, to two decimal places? 25.22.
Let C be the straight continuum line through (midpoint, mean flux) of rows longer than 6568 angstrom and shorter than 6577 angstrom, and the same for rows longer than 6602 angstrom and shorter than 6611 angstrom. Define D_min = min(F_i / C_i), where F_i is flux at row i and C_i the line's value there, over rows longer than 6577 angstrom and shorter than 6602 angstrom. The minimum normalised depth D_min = 1.02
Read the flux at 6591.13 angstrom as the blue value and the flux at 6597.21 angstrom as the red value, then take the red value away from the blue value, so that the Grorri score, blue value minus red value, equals 0.24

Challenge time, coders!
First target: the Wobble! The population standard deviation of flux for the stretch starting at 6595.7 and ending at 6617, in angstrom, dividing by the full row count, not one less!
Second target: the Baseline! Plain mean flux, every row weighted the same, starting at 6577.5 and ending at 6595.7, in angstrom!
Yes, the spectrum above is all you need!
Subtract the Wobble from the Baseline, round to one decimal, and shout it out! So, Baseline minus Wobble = 24.9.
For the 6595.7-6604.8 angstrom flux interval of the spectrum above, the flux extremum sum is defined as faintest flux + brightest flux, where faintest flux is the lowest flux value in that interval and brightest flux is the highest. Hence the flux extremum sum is 50.2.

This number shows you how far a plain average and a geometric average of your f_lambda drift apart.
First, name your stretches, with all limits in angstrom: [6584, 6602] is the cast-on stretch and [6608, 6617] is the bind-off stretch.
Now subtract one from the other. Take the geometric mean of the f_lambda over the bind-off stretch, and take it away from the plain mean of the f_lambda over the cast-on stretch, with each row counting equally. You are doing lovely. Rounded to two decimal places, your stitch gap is -0.27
